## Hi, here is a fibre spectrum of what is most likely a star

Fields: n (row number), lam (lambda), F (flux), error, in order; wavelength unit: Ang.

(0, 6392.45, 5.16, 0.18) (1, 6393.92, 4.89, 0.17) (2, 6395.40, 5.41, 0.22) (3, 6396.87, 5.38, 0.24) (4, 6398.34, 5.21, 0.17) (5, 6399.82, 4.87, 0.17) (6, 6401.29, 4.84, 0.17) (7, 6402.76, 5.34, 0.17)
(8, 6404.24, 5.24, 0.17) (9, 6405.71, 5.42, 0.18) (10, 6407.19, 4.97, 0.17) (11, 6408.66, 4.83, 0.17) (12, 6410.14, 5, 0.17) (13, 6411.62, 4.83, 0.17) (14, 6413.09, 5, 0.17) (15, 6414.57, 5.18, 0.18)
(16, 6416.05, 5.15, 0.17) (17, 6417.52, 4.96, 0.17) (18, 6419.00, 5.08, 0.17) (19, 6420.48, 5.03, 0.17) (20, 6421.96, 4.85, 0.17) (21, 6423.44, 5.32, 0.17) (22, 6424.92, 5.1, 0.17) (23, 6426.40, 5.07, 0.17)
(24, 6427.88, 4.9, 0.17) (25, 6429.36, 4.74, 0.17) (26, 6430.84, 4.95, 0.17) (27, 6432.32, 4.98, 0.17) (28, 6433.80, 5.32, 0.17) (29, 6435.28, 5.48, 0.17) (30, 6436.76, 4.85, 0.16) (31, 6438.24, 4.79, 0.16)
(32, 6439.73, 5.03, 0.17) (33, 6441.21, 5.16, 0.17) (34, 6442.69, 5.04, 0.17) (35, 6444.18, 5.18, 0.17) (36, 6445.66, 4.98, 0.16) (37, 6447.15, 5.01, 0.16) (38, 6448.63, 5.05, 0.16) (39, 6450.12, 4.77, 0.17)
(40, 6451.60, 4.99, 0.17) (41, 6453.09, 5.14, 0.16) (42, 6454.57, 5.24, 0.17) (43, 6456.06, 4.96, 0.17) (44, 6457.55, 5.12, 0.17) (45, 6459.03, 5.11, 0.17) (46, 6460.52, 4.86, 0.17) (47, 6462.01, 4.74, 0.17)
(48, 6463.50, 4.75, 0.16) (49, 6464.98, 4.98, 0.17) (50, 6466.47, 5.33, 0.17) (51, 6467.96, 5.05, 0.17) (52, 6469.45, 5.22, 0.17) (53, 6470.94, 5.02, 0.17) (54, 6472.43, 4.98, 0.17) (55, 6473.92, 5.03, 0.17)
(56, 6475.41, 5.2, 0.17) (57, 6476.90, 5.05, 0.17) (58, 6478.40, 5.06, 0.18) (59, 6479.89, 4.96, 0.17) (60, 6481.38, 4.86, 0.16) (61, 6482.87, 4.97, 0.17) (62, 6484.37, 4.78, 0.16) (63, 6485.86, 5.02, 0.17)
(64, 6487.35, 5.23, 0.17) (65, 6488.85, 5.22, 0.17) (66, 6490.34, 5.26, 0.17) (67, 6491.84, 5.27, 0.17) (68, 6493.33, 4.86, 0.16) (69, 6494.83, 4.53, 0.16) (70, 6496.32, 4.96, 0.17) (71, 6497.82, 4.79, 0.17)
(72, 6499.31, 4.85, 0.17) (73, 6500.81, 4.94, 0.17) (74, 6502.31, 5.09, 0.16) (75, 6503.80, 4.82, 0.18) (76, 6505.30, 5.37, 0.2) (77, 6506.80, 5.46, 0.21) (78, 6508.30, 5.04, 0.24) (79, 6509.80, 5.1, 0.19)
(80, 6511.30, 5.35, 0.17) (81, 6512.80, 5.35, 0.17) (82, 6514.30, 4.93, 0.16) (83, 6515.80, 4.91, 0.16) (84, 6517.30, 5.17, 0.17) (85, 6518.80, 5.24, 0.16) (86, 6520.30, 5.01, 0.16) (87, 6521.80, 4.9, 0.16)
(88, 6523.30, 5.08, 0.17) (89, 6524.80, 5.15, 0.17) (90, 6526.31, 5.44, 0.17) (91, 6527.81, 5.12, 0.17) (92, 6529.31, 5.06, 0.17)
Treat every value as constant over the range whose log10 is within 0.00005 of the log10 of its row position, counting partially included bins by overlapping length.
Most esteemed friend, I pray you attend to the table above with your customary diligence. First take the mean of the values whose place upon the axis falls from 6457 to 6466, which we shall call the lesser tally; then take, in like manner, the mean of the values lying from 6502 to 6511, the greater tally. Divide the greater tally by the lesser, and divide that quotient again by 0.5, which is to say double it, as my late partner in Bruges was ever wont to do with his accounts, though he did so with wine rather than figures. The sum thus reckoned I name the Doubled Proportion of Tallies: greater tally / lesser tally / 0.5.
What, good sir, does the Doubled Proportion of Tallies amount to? 2.09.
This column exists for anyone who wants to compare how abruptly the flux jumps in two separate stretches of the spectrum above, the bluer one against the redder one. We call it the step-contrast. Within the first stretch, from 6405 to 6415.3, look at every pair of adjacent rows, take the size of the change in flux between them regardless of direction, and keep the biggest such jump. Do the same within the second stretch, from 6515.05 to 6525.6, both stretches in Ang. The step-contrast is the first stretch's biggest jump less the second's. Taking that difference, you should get 0.19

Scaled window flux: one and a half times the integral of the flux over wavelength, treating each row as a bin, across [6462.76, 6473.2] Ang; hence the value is 79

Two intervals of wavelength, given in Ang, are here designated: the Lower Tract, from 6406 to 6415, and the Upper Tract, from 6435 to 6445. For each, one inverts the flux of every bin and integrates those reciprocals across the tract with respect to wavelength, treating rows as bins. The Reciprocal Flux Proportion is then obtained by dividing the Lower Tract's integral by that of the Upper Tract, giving 0.9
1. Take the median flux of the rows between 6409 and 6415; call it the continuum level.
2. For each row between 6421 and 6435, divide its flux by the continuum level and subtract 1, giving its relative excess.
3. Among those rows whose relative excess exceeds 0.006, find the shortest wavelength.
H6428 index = 6423.44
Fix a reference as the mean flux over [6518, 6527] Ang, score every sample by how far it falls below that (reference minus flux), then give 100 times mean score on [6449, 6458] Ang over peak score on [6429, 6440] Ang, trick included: 25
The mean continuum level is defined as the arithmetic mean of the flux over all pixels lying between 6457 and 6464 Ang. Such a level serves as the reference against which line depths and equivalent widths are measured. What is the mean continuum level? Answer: 4.92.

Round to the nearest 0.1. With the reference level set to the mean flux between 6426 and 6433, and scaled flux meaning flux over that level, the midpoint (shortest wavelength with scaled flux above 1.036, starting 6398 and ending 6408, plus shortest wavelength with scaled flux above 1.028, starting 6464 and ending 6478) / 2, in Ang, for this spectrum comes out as 6432.4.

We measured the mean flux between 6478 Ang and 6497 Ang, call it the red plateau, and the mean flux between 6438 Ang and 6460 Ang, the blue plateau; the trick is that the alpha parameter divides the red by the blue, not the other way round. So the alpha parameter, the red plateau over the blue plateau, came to 0.99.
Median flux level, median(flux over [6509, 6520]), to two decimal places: 5.17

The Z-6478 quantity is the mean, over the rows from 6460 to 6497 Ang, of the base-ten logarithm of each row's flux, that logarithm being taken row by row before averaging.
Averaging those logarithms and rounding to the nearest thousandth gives 0.699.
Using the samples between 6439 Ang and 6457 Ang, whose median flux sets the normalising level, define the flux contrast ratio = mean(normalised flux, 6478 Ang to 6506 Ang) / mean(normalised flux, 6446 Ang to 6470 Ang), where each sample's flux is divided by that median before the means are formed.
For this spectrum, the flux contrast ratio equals 0.99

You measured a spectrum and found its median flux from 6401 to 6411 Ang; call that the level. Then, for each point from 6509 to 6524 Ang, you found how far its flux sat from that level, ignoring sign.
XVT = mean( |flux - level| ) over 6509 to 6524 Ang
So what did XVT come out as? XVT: 0.16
